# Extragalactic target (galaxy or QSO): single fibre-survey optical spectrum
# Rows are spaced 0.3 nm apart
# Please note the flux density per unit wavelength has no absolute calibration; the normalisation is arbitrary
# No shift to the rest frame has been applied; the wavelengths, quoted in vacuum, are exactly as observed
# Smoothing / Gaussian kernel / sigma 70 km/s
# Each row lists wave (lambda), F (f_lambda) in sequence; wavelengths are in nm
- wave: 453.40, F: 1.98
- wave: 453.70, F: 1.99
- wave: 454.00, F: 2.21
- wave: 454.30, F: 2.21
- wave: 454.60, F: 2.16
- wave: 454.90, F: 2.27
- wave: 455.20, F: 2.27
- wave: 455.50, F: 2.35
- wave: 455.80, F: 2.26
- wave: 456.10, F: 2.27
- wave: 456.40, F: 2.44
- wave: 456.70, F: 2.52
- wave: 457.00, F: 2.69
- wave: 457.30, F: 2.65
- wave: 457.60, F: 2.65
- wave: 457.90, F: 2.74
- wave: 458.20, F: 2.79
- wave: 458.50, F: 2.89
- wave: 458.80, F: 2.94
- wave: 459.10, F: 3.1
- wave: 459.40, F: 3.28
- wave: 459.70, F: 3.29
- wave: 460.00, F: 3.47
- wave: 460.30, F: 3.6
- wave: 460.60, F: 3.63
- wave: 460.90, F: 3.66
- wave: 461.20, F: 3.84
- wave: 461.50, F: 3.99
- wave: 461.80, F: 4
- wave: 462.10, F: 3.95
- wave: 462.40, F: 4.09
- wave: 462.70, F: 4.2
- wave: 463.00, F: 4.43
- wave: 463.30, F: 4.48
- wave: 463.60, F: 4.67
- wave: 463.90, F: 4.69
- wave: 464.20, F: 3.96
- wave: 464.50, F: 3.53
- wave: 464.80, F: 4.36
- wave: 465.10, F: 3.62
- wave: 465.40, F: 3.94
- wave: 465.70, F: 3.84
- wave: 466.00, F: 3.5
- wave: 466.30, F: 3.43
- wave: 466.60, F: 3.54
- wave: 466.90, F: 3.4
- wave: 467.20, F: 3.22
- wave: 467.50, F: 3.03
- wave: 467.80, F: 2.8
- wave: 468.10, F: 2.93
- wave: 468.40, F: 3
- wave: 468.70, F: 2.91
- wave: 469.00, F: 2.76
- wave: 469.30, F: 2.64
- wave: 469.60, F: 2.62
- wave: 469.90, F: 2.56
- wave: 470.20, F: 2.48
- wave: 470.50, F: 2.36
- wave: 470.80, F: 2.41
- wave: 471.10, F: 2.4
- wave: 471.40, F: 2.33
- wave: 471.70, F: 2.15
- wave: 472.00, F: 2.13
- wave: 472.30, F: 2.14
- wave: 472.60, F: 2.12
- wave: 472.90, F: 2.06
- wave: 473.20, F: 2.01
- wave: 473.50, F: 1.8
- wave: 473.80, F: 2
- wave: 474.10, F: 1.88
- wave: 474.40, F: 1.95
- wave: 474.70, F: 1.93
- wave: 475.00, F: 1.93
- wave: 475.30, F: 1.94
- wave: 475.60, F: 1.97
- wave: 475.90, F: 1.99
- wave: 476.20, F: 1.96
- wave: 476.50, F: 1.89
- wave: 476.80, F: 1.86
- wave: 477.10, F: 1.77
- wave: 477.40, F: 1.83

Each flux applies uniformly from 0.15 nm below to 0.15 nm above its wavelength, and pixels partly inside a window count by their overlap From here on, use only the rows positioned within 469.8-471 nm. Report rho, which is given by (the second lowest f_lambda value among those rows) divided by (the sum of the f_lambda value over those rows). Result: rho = 0.246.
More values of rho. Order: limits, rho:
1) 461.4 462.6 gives 0.249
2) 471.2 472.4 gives 0.245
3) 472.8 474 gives 0.254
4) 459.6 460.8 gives 0.248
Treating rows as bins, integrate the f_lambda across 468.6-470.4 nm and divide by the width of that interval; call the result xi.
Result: 2.6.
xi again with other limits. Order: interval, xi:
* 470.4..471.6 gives 2.4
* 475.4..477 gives 1.9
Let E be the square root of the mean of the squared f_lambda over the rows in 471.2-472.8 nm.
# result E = 2.2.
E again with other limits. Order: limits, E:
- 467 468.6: 3.0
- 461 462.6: 4.0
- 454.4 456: 2.3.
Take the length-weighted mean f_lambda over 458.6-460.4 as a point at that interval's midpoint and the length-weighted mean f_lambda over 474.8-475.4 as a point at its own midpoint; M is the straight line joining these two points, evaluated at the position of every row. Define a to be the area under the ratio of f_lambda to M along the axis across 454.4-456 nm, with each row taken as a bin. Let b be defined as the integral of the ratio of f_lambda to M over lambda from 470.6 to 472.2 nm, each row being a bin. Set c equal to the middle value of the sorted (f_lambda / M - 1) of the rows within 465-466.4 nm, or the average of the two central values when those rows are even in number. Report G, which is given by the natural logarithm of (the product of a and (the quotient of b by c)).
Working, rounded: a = 1.0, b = 1.62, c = 0.300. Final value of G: 1.7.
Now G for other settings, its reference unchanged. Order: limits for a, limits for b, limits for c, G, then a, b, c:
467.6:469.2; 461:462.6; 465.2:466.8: 2.4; 1.8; 2.07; 0.332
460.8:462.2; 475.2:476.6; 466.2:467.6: 2.2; 1.8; 1.47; 0.279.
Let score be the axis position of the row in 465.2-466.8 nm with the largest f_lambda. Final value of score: 465.40 nm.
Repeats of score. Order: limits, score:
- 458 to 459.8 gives 459.70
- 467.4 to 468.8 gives 467.50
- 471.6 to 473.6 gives 471.70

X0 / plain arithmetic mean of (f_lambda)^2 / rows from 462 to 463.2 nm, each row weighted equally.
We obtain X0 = 17.4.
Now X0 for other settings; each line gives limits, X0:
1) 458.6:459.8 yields 10.0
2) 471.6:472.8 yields 4.6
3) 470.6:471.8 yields 5.4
